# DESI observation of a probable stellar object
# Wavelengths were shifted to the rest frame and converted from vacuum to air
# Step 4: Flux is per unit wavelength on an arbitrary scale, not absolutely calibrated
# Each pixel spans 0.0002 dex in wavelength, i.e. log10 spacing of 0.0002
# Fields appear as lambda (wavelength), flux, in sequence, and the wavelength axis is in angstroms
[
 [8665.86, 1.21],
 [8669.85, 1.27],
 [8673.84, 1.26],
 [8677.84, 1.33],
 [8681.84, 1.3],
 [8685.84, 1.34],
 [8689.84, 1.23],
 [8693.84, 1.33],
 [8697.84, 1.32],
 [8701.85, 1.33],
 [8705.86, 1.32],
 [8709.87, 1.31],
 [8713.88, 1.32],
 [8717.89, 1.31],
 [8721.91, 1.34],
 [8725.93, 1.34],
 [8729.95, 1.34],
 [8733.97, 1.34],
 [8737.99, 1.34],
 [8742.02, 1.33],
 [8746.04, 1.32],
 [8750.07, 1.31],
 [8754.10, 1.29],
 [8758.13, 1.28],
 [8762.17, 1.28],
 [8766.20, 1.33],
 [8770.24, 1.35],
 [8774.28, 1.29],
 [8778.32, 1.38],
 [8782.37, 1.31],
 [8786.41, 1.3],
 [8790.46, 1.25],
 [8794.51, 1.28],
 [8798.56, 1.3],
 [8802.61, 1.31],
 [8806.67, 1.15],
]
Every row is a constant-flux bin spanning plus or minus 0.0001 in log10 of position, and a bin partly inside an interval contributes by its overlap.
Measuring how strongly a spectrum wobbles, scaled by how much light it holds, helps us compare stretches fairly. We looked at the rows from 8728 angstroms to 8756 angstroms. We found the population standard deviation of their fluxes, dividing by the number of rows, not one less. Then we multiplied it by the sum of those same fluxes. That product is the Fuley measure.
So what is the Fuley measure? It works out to 0.16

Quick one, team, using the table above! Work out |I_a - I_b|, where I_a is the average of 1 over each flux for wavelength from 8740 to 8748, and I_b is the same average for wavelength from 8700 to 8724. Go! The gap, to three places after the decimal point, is 0.002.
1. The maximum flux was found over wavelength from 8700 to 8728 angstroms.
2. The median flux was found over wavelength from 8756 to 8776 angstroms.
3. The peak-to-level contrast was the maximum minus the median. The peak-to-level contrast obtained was 0.05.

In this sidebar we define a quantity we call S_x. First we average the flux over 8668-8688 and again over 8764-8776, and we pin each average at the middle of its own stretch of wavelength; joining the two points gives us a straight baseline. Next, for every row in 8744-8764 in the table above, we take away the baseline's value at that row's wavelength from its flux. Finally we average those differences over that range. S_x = -0.023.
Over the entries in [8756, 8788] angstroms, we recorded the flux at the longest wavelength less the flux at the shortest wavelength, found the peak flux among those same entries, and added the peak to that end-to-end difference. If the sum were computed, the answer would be 1.40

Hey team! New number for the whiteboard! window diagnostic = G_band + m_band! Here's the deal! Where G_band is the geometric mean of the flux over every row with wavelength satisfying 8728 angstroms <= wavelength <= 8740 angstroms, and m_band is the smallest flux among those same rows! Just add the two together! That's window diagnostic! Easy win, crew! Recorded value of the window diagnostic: 2.68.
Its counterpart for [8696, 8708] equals 2.64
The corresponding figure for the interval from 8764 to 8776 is 2.61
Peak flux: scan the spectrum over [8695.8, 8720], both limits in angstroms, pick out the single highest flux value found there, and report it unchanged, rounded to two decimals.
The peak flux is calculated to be 1.33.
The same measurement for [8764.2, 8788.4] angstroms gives 1.38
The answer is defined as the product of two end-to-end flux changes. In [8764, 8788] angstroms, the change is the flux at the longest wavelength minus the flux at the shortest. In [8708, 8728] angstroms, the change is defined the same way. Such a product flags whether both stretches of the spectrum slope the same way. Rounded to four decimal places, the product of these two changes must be -0.0009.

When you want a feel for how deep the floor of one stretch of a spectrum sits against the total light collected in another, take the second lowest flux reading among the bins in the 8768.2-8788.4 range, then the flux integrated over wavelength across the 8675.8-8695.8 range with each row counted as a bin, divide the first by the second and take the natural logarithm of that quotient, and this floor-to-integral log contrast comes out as -3.000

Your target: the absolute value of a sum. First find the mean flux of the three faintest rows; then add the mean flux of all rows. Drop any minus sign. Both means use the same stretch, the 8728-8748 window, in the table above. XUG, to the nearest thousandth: 2.664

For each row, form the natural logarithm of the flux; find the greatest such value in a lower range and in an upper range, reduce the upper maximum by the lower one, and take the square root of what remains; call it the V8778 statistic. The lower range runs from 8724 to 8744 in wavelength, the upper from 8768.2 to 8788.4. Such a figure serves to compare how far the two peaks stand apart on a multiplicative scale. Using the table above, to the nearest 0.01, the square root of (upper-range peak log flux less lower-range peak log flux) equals 0.17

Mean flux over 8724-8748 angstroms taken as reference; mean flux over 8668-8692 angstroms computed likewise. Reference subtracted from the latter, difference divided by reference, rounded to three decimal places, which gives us -0.035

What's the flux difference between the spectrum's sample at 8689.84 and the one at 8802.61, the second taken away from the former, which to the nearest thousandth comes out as -0.080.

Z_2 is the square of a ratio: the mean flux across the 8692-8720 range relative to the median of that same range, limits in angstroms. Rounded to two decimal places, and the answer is 1.00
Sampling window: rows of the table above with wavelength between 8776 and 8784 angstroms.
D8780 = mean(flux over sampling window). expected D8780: 1.34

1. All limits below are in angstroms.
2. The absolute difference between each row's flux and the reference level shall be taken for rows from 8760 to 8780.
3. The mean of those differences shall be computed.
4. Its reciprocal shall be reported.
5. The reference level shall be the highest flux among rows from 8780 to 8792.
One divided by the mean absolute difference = 28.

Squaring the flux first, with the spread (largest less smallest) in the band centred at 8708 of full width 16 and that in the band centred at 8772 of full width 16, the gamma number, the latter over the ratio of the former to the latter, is 1.1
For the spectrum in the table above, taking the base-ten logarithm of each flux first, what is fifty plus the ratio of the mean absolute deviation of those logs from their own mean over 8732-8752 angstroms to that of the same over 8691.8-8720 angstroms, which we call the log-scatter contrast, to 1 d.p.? 51.8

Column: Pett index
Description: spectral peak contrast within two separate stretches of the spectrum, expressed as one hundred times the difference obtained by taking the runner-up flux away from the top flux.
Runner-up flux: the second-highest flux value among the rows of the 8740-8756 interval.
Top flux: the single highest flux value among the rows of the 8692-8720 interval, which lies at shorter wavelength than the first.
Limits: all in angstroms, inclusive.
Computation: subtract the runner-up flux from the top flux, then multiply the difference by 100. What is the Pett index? 1.0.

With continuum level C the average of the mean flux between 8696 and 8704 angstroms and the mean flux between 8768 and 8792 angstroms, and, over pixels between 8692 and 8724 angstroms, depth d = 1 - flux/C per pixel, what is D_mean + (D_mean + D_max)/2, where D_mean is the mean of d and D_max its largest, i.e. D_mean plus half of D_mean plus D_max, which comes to 0.00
